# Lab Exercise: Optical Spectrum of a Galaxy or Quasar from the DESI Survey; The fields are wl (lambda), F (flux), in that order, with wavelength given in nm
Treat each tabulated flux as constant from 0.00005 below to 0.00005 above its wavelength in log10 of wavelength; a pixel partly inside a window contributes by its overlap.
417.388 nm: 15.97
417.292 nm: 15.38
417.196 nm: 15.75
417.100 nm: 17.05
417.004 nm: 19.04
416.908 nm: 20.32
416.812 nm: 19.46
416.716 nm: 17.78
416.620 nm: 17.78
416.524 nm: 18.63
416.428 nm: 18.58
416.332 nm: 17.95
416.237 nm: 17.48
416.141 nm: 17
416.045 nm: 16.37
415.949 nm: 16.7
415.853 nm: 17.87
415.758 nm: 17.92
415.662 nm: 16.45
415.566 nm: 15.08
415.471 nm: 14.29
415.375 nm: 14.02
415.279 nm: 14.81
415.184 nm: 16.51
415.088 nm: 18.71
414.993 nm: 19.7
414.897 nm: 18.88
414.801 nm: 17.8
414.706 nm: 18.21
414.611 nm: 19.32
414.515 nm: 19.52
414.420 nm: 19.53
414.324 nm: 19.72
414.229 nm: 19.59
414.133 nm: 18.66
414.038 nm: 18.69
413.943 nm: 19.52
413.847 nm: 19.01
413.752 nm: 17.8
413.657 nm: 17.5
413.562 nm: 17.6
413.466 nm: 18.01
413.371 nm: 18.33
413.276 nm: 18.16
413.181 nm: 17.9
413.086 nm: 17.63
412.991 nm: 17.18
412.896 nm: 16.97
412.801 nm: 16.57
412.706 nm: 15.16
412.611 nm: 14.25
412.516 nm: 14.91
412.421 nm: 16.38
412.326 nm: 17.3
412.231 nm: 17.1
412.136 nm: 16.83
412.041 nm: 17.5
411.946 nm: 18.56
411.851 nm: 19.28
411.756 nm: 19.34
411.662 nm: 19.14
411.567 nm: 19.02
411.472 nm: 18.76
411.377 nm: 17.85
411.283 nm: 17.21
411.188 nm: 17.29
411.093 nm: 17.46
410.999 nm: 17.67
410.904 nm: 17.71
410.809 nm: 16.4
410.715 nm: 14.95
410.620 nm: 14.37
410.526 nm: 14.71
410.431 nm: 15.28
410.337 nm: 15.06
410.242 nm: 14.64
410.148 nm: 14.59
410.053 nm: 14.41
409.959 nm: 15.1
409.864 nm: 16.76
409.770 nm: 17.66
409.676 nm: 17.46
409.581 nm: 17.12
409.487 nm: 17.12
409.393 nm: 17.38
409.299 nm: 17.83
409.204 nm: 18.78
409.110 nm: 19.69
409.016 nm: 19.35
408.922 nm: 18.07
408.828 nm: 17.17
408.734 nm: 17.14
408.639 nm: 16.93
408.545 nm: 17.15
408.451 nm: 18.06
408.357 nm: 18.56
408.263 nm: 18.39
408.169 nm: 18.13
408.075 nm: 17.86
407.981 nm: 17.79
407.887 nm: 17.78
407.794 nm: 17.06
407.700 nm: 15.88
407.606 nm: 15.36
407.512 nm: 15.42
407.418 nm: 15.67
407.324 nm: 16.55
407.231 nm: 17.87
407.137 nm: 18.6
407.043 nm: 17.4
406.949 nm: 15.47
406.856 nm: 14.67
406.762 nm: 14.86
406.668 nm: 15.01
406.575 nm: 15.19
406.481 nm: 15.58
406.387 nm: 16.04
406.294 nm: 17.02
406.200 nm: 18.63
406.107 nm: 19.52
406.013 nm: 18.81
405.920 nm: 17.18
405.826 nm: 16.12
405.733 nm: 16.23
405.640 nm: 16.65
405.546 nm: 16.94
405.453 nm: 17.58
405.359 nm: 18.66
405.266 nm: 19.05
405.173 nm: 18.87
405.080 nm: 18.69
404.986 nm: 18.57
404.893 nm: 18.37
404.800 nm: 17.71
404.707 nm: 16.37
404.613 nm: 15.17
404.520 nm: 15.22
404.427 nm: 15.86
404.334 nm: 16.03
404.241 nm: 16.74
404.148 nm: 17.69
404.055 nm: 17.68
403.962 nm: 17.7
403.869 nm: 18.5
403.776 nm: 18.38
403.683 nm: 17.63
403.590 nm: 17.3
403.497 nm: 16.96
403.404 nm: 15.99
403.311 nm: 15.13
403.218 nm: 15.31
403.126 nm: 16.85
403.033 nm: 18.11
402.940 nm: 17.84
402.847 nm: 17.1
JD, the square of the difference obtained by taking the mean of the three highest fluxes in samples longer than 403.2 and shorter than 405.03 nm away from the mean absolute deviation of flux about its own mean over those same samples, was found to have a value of 304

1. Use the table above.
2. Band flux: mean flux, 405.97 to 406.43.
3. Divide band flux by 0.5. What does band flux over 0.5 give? 36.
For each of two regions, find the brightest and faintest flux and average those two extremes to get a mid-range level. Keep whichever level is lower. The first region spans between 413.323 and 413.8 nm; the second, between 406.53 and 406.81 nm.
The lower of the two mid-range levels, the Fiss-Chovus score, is 15.0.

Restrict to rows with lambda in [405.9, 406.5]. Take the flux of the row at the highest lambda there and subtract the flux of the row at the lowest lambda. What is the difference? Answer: -1.6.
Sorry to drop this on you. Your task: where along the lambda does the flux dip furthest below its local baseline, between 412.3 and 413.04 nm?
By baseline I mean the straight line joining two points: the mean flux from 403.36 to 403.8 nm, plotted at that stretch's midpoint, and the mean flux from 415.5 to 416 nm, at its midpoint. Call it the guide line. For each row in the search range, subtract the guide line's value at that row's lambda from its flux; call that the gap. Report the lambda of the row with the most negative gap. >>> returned 412.611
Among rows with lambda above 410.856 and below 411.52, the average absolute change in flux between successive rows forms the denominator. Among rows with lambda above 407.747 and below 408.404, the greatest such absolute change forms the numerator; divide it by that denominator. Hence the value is 2.1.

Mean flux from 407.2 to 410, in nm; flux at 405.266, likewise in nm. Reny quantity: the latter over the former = 1.10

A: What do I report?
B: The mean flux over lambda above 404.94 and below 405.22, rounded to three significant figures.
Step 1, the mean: 18.7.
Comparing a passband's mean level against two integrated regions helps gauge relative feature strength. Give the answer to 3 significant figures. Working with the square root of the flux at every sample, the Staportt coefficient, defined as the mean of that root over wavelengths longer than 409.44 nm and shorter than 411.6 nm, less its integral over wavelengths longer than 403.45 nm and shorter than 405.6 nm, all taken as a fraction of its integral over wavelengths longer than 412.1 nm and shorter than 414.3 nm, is -0.536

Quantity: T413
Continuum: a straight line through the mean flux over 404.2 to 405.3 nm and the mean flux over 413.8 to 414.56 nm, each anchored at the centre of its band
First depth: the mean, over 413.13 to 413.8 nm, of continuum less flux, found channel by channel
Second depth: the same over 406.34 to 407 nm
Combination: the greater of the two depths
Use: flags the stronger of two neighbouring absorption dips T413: 2.4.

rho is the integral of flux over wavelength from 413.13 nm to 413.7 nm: 10.2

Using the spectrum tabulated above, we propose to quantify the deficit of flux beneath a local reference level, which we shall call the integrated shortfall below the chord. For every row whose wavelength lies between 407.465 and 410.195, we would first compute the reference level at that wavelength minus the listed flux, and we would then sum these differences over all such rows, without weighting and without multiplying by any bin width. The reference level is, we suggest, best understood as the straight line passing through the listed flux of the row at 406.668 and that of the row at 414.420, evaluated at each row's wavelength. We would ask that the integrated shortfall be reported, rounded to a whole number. -28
